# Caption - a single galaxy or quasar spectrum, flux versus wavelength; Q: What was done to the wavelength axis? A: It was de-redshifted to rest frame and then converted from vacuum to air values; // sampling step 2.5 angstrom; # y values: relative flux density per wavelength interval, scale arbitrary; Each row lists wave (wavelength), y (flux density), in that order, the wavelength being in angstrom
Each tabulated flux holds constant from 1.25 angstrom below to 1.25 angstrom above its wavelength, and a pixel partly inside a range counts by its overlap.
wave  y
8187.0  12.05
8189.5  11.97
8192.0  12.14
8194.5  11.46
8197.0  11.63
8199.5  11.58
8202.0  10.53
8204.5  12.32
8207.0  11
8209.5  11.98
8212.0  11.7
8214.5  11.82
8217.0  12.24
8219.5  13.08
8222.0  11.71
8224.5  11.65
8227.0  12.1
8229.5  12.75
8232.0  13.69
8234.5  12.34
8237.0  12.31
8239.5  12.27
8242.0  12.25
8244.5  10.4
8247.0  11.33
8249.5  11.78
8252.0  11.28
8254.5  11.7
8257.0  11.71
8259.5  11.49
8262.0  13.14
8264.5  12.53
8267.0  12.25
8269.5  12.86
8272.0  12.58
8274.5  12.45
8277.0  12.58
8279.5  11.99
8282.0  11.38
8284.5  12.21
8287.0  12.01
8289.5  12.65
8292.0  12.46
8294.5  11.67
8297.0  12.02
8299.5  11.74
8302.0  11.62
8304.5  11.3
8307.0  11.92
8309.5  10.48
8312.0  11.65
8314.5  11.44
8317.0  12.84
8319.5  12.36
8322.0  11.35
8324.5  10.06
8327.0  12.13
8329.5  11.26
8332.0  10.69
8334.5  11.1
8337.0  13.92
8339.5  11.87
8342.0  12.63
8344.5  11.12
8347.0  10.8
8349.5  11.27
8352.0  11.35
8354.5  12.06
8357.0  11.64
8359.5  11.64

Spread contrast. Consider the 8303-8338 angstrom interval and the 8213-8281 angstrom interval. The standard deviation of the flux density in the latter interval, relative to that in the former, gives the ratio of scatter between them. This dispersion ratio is 0.7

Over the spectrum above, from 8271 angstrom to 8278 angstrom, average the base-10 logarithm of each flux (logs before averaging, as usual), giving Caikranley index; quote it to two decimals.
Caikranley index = 1.10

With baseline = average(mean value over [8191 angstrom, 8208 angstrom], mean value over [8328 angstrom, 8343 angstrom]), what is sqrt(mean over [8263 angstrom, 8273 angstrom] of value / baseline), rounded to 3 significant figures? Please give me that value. 1.04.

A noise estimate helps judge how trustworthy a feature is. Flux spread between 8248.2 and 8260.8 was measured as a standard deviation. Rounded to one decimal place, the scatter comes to 0.2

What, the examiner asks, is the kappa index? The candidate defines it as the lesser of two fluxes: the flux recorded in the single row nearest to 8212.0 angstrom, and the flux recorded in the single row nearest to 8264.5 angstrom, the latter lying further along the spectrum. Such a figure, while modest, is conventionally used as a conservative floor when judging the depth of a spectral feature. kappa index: 11.7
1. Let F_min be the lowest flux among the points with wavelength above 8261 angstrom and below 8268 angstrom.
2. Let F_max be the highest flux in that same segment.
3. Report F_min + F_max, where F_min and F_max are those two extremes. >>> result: 25.4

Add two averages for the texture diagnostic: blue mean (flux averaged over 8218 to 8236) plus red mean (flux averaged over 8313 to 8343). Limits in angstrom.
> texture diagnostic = 24.3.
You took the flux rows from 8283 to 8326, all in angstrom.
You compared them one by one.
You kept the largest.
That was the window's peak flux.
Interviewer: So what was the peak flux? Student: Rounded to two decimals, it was 12.84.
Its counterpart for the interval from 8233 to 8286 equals 13.14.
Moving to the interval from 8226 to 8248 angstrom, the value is 13.69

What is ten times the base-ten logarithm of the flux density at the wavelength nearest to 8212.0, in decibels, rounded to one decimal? 10.7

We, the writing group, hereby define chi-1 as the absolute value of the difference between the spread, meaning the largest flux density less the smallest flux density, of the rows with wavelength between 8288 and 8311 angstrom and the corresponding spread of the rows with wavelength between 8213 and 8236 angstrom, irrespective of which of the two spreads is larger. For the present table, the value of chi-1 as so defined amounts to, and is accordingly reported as 0.13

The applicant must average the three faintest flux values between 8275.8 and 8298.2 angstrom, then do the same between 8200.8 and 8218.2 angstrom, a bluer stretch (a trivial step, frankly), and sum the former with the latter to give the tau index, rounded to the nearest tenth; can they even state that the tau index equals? 22.8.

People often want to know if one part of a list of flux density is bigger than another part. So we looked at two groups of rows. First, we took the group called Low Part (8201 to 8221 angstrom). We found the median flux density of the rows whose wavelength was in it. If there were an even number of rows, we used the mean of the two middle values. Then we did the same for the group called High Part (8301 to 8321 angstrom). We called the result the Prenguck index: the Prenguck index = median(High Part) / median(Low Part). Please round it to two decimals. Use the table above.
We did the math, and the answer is 0.98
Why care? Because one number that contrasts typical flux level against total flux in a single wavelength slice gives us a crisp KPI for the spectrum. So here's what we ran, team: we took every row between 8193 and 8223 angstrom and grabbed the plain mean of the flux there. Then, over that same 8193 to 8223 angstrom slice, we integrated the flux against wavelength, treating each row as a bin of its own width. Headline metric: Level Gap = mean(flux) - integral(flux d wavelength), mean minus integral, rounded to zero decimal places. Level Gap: -341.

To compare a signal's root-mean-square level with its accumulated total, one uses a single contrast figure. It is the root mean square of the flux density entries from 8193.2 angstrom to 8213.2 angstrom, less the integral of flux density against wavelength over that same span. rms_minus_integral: -219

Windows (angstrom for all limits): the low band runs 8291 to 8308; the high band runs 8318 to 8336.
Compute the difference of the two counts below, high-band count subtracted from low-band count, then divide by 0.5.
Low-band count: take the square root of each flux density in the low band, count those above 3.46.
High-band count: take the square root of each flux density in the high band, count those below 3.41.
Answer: -6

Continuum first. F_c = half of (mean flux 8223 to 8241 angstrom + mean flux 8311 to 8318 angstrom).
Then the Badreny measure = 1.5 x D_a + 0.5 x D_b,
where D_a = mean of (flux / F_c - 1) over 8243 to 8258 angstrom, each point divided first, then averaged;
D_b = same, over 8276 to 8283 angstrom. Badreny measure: -0.11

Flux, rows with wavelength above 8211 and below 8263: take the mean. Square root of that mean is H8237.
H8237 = 3.47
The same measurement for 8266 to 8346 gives 3.45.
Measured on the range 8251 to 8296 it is 3.49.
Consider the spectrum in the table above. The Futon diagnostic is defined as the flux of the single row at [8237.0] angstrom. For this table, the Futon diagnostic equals 12.31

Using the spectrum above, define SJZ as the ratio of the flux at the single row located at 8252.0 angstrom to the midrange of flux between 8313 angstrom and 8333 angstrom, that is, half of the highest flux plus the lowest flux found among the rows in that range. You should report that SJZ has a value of 0.99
